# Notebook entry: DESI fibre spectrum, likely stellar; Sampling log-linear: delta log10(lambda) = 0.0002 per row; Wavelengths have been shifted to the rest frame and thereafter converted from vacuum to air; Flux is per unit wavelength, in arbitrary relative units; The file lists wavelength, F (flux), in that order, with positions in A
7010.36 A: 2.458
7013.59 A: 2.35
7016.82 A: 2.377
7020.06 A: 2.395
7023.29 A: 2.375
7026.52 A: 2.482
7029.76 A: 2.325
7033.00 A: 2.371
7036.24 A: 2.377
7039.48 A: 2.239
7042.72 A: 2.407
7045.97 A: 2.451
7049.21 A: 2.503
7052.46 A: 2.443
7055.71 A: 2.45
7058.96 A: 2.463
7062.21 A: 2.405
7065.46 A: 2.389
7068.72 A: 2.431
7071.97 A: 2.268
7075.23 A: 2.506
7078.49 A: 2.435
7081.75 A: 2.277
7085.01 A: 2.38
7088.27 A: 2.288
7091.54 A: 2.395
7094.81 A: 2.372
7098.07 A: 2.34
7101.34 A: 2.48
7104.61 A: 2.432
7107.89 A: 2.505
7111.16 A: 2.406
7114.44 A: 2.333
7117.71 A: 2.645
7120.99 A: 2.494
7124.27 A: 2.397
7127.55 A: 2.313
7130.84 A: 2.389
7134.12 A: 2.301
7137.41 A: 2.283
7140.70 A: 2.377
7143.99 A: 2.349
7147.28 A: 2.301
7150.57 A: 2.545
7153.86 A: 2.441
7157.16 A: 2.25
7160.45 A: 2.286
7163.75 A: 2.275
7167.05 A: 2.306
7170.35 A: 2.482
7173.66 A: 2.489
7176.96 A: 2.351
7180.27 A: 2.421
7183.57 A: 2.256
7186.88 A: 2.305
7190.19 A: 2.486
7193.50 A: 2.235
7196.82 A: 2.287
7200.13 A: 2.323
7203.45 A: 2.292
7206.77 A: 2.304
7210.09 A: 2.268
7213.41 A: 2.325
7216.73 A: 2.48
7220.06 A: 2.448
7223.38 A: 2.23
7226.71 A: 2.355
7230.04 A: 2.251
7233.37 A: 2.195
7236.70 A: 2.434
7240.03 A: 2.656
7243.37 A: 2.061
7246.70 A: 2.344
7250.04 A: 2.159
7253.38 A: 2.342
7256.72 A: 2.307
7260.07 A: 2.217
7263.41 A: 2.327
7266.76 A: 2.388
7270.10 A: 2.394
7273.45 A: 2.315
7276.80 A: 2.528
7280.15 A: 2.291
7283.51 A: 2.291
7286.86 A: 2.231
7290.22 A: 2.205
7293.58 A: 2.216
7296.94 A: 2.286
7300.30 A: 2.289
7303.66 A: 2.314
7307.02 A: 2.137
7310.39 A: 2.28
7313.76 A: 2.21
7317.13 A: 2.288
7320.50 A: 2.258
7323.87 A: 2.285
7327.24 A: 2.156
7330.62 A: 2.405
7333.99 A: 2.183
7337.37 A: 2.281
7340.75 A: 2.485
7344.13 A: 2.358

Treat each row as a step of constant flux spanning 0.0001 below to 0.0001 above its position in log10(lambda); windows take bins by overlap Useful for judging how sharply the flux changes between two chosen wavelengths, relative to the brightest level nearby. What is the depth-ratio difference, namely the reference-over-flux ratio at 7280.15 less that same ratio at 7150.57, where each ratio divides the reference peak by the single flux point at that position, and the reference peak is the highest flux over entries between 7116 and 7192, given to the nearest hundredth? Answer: 0.12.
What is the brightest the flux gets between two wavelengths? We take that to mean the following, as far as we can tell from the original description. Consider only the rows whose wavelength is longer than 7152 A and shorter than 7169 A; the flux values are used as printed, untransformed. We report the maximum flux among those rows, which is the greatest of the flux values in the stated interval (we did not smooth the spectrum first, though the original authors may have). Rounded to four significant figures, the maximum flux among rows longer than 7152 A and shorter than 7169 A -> 2.441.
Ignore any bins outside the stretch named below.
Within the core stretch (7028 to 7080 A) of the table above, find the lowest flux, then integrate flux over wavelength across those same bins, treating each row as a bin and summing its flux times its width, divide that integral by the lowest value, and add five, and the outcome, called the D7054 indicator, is 60.8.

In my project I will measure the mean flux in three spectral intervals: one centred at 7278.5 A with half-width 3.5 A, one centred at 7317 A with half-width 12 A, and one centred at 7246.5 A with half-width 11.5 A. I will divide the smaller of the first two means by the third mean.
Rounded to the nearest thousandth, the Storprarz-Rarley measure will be 0.958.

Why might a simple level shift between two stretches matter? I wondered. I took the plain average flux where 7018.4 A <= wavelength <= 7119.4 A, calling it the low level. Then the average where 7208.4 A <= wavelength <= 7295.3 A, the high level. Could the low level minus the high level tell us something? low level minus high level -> 0.088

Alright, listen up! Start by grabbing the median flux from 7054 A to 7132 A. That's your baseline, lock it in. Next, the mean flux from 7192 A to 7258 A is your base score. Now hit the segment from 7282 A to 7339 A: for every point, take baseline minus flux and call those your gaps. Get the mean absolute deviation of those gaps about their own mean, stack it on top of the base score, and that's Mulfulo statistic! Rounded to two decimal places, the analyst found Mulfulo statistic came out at 2.37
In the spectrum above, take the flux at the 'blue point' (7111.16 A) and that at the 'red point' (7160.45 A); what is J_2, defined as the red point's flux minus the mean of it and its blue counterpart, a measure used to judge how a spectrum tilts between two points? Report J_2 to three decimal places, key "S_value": -0.060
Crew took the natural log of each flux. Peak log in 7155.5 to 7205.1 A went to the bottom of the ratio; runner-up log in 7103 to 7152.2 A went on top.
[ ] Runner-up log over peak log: 1.024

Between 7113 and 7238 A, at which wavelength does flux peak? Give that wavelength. 7117.71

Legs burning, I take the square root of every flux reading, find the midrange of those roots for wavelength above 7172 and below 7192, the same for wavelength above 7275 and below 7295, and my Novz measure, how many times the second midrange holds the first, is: 0.998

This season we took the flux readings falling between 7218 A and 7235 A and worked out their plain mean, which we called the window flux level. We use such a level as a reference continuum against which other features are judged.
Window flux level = 2.30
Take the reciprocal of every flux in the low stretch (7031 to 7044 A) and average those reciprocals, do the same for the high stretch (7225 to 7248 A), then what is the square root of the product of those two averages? 0.429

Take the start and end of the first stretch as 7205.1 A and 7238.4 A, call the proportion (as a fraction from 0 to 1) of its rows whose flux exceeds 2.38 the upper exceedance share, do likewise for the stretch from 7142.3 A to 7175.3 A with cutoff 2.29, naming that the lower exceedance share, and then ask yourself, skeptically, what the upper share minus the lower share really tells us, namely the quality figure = -0.4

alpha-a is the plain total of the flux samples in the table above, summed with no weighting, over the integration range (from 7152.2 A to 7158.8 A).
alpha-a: 4.69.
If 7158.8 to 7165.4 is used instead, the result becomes 4.56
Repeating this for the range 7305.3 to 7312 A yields 4.42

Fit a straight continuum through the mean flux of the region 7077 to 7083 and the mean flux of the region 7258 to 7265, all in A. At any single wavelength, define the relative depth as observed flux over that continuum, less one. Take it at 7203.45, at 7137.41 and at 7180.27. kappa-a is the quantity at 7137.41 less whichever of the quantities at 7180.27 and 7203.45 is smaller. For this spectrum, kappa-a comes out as -0.017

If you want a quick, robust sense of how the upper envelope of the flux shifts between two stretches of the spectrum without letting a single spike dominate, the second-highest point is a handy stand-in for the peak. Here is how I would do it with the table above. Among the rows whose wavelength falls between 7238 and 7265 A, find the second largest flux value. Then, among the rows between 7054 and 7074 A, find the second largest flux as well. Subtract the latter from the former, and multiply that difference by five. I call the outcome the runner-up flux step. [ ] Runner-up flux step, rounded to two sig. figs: -0.53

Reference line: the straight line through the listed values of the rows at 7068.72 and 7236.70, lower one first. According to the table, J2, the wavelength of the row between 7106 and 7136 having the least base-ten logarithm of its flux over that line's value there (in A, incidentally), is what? 7134.12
